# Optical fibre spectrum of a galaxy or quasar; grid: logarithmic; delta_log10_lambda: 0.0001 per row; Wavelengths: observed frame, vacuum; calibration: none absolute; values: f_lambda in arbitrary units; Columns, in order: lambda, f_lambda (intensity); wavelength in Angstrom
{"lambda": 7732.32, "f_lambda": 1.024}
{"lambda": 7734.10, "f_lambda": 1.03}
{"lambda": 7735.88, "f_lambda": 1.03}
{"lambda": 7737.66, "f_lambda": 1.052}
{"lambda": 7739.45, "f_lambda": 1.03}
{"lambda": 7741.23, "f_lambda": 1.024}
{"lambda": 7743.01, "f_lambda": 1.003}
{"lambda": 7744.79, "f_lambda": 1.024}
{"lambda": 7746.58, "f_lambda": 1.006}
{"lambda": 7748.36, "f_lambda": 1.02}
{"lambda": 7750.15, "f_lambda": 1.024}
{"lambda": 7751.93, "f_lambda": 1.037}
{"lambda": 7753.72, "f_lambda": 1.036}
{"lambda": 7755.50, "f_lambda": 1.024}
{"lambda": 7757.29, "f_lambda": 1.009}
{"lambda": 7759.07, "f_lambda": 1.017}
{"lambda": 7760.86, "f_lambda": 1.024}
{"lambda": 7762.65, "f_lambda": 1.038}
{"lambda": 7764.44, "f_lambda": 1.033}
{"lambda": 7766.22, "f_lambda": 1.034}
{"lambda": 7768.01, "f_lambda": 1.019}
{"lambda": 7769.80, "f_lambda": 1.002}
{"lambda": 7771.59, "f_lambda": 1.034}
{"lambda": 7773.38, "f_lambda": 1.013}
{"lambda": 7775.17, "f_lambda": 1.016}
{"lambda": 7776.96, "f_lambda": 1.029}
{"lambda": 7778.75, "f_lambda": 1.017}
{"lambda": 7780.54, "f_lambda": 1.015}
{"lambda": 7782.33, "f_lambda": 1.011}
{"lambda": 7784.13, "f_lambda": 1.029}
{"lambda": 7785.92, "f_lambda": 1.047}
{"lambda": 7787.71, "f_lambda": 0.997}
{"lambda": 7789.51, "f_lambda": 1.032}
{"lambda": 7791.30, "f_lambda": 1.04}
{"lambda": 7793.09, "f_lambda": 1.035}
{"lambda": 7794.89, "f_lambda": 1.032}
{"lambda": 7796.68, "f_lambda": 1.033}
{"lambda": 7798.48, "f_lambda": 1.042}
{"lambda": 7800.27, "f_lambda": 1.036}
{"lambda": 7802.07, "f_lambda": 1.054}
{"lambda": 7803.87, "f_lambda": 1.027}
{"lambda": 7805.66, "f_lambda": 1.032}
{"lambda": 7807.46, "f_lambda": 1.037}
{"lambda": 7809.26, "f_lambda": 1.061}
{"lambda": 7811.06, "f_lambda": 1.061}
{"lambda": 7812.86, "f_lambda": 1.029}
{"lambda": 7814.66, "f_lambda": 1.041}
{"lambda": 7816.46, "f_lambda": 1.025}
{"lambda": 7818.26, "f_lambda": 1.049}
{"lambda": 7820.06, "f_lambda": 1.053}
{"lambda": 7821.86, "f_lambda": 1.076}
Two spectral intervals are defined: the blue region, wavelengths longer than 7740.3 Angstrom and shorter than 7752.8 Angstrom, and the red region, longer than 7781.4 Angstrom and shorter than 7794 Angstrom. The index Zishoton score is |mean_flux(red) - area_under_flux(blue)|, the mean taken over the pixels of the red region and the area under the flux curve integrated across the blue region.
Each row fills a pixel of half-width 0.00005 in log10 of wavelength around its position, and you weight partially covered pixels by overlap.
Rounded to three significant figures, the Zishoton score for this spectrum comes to 11.7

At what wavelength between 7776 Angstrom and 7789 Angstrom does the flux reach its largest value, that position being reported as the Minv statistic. 7785.92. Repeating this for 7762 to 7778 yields 7762.65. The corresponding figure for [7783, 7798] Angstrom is 7785.92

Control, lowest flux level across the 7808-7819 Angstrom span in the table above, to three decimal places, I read 1.025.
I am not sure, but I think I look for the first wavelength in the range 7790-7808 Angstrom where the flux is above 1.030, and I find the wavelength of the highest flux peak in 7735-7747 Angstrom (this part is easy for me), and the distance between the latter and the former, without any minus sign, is 53.6 Angstrom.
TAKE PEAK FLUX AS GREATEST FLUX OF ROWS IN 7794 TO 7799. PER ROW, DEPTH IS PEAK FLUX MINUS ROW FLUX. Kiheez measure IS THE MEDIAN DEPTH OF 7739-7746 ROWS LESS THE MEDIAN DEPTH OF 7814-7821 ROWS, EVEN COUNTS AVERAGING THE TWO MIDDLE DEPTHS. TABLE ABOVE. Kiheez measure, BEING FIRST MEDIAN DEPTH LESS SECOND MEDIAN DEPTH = 0.02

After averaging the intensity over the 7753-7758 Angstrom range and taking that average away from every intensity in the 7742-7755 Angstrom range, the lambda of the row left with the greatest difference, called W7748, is 7751.93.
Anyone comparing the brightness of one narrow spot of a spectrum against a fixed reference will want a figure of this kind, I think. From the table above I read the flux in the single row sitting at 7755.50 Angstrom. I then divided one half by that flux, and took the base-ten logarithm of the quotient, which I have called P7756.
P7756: -0.311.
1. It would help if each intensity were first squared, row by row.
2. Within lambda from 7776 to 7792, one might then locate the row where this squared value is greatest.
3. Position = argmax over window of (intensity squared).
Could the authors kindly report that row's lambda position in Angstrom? 7785.92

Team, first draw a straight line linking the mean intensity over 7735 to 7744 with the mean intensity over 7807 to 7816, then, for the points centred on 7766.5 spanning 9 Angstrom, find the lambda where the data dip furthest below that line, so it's 7769.80 Angstrom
